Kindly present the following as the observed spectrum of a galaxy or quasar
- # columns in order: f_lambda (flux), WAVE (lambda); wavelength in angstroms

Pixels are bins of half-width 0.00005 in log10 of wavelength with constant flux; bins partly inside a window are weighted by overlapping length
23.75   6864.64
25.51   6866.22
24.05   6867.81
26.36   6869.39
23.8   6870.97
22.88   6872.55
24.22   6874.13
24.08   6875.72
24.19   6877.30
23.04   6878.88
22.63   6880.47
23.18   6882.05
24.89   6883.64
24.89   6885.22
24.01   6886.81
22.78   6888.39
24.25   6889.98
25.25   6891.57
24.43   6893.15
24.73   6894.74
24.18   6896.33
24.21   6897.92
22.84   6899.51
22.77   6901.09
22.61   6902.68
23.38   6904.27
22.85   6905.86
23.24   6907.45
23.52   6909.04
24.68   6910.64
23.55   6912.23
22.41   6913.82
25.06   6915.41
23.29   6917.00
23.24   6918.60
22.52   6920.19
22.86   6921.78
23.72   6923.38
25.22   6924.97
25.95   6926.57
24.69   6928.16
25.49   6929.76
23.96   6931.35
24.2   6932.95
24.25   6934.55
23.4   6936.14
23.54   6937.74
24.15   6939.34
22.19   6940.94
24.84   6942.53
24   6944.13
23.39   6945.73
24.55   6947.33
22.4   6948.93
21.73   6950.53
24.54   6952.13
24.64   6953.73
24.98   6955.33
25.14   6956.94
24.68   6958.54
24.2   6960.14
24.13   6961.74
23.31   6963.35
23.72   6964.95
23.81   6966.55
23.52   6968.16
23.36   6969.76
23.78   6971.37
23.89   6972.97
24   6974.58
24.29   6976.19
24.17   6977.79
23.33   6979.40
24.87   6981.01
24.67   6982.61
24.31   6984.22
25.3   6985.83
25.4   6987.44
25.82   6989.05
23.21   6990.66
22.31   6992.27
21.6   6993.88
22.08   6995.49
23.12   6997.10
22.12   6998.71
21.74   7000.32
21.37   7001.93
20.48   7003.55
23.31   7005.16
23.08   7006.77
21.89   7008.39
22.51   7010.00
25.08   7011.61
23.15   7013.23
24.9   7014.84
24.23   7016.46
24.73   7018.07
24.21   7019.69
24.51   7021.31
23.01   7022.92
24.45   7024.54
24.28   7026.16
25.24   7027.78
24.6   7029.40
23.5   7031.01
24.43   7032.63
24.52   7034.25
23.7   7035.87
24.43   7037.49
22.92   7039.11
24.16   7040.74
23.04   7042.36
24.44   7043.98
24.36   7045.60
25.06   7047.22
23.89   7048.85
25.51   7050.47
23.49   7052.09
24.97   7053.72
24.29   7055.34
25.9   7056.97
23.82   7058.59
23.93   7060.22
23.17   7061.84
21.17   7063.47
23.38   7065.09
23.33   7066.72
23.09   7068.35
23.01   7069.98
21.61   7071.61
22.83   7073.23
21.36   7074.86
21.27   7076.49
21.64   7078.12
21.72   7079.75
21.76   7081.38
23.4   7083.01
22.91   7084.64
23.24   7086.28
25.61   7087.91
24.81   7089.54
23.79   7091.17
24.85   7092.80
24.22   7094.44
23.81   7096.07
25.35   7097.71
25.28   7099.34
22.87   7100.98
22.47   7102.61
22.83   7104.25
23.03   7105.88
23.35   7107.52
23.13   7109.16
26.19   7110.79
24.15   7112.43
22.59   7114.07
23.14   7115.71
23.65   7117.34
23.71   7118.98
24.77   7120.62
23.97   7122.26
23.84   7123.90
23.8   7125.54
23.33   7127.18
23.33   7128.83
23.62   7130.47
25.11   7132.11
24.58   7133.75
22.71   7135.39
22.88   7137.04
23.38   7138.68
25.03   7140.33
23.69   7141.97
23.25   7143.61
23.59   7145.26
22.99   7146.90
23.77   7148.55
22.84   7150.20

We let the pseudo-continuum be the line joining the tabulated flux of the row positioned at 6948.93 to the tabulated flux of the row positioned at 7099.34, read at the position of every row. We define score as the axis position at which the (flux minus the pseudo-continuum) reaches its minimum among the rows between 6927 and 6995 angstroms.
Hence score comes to 6993.88 angstroms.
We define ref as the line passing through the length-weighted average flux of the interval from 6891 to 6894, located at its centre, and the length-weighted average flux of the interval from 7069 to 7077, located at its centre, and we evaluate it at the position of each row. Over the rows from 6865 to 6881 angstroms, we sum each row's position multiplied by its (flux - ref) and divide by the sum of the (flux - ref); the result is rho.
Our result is 6876.1 angstroms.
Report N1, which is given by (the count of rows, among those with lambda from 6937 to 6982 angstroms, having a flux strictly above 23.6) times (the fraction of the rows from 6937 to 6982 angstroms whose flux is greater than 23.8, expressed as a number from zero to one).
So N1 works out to 11.5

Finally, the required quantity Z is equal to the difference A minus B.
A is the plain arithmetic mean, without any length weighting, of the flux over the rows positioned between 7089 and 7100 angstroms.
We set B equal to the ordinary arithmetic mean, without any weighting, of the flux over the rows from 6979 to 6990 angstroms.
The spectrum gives -0.23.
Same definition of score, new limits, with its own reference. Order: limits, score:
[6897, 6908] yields 6902.68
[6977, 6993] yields 6992.27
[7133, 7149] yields 7135.39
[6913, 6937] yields 6920.19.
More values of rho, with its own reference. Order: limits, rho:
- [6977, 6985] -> 6981.8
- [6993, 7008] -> 6999.5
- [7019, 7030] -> 7025.2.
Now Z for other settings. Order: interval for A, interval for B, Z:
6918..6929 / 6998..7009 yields 2.03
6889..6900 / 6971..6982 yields 0.22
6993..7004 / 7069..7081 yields -0.13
